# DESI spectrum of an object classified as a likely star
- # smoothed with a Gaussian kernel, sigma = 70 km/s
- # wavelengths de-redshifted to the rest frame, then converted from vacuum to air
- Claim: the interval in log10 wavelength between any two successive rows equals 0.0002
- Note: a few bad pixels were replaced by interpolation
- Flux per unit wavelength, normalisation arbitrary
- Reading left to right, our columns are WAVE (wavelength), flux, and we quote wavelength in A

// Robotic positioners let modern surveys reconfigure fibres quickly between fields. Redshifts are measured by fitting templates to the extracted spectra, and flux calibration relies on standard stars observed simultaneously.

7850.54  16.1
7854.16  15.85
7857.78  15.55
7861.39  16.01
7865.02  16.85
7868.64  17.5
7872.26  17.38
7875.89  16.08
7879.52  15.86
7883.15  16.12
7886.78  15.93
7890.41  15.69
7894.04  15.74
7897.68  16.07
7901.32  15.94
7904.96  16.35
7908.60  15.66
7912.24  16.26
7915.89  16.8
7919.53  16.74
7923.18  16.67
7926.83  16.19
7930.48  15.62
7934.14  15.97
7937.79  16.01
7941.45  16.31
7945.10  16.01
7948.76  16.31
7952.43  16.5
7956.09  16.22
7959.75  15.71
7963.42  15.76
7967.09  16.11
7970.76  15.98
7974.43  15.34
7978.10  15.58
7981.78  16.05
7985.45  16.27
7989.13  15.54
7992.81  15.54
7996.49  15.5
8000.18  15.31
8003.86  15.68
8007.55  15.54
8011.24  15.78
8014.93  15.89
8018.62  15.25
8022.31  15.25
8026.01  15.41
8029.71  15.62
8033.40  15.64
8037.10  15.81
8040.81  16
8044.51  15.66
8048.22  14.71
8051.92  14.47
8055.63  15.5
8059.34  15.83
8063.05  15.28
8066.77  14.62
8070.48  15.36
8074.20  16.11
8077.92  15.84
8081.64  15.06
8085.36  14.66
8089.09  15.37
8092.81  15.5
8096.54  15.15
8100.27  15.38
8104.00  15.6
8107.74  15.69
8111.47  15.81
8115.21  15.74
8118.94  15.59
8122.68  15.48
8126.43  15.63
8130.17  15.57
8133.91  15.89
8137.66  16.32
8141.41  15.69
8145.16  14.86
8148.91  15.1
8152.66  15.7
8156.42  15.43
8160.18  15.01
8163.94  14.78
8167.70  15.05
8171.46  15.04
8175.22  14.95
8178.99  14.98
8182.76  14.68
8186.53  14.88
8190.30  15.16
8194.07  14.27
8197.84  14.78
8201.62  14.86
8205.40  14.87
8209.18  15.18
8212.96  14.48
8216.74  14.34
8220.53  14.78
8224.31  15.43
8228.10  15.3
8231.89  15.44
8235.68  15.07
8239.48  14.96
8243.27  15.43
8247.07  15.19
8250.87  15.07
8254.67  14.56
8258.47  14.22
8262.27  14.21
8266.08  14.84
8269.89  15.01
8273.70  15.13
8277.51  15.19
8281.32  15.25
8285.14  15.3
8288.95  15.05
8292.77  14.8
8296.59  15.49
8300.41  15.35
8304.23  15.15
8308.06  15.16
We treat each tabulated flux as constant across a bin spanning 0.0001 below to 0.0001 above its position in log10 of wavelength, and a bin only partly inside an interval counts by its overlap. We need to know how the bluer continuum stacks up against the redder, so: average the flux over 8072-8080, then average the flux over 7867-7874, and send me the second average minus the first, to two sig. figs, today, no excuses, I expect 1.5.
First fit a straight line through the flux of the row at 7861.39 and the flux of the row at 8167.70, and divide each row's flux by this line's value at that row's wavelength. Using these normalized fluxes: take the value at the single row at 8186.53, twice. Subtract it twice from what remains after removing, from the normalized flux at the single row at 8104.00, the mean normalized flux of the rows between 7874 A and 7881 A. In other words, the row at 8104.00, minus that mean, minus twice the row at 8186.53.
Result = -1.96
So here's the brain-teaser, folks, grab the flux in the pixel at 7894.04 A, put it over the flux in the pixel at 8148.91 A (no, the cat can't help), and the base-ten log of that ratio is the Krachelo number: 0.018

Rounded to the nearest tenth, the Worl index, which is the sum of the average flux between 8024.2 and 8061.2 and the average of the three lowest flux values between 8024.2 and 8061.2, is 30.3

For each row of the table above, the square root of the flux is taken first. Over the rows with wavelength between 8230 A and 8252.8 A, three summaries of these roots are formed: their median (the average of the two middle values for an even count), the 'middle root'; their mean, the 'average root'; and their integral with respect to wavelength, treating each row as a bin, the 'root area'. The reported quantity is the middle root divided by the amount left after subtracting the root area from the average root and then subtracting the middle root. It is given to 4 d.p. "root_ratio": -0.0438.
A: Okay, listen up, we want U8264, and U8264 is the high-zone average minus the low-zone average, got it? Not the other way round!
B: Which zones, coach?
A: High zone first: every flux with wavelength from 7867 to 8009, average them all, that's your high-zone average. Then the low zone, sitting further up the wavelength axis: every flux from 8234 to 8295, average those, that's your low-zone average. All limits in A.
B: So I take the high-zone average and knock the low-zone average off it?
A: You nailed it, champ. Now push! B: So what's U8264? 1.1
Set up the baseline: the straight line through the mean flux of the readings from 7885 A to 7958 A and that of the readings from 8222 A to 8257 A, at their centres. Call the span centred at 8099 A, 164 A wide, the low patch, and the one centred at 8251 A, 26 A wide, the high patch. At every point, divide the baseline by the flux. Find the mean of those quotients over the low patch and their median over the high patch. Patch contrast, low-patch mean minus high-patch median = 0.001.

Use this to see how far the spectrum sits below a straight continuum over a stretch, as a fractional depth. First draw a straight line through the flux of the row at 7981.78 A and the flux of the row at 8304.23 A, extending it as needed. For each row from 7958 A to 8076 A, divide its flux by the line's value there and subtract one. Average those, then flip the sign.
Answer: 0.024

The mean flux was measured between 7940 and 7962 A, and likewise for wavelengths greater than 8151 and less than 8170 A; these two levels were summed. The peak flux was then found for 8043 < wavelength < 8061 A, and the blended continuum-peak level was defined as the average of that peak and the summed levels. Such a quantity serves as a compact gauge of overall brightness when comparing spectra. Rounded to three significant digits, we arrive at 23.6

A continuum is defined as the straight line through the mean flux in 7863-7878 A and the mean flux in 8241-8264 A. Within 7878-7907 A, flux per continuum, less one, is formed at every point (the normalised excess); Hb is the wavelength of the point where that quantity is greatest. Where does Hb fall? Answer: 7904.96 A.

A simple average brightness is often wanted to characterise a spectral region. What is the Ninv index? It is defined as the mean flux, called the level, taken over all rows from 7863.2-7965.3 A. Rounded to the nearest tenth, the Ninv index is 16.2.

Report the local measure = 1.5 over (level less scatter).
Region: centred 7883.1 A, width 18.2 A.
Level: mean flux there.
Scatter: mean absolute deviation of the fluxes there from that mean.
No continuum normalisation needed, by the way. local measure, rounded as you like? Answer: 0.095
